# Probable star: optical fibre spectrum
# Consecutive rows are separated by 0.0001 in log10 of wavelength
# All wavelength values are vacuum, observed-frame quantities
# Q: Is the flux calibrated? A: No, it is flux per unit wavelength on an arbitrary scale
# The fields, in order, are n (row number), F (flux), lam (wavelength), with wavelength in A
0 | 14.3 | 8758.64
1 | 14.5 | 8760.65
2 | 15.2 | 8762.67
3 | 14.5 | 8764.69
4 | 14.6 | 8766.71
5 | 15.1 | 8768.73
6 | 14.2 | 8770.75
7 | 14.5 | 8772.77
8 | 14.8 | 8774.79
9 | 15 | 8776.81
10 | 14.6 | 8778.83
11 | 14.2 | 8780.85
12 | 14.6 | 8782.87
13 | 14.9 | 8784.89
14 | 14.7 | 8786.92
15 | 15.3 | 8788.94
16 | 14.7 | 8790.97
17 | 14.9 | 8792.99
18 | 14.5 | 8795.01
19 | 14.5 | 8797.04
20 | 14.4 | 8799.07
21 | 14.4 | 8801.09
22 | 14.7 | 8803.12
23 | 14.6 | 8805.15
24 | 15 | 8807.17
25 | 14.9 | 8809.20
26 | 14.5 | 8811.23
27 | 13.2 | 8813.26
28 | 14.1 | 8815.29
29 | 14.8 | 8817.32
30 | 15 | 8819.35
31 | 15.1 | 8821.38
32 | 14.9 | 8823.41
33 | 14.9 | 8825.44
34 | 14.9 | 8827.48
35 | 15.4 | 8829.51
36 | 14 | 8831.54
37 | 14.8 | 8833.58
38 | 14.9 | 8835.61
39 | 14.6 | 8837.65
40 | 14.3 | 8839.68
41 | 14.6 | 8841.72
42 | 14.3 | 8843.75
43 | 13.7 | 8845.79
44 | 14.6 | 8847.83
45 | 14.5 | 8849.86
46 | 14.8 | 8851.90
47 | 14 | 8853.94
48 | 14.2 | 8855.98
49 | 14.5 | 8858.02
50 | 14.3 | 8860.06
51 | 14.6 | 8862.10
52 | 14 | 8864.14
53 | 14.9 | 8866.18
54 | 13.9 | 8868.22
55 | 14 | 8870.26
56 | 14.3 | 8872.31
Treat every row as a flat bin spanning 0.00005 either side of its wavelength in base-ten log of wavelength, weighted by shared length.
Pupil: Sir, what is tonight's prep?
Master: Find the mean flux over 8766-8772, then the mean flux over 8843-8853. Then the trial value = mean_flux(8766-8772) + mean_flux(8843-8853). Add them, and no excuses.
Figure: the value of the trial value 29.0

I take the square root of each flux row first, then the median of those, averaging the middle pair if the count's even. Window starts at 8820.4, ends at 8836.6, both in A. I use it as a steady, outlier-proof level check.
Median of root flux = 3.86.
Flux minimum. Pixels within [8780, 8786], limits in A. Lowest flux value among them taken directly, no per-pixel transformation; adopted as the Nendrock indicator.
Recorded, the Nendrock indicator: 14.2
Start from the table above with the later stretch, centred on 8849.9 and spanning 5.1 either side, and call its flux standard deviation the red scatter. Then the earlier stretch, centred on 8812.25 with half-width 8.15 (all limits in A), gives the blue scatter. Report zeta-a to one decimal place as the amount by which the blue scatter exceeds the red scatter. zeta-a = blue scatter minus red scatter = 0.2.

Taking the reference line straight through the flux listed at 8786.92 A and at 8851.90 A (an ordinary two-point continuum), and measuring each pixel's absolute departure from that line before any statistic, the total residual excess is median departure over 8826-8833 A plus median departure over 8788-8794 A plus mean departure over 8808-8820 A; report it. 1.31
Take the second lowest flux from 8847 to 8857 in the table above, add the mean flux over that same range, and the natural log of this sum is 3.35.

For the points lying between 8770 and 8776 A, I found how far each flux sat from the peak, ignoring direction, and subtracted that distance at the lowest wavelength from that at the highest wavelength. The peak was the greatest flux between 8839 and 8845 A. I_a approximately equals -0.20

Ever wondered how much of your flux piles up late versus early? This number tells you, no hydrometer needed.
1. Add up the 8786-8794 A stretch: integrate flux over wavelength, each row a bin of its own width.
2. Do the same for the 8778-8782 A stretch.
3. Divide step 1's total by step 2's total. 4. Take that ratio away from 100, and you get 97.9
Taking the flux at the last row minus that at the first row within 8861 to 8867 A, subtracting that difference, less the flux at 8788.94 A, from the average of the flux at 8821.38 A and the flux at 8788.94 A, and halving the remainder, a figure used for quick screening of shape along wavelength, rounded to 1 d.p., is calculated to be 15.1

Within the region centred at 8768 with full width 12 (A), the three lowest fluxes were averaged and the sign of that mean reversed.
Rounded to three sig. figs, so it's -14.4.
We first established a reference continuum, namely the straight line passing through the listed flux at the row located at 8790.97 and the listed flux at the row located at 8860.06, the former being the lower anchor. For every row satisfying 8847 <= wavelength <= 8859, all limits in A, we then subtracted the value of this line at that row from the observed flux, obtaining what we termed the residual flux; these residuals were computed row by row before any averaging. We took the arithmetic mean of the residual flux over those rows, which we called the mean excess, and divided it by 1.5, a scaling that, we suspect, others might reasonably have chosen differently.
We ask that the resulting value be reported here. 0.06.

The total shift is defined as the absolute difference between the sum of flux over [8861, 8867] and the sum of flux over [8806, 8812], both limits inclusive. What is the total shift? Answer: 0.90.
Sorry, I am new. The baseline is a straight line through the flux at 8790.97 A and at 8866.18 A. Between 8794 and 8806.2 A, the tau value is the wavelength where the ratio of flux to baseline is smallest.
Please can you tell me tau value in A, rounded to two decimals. 8801.09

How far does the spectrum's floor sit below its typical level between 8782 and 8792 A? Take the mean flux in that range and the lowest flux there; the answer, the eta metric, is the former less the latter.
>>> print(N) 0.24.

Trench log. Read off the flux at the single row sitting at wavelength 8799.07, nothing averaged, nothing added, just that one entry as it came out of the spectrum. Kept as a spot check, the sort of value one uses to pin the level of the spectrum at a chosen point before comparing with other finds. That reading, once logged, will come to 14.4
